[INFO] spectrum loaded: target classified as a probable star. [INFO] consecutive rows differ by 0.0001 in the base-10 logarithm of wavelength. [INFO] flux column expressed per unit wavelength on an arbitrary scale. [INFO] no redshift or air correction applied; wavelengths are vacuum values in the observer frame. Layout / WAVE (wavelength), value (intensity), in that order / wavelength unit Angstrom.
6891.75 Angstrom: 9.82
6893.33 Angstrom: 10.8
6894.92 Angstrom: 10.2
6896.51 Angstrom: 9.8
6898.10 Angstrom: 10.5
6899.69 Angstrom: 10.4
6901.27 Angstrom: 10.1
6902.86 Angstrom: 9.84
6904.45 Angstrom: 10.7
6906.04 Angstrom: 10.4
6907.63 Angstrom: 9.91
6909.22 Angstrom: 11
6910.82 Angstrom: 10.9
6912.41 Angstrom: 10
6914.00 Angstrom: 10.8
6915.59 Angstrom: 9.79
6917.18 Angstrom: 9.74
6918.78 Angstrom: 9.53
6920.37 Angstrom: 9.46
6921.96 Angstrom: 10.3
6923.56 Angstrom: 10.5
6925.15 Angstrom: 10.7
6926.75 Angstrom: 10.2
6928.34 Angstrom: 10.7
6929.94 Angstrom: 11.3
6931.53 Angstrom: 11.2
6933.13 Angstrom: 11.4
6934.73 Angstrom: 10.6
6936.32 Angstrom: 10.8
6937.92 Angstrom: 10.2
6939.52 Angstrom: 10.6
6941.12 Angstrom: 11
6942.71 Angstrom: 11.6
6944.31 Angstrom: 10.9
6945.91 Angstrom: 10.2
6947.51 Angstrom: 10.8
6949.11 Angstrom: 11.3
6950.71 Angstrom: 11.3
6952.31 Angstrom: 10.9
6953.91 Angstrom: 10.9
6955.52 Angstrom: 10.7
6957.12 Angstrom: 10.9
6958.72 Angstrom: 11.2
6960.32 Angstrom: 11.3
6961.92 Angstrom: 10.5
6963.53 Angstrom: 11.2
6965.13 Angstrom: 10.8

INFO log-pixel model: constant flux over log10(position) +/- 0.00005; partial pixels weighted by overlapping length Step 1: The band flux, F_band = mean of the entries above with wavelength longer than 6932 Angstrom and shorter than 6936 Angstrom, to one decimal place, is 11.0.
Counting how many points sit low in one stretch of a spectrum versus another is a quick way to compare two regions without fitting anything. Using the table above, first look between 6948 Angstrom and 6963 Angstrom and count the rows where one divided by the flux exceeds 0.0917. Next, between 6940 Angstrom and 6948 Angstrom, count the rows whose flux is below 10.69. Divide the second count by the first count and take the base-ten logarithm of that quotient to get -0.70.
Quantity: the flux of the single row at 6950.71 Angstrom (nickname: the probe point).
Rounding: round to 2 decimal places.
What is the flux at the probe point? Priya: 11.30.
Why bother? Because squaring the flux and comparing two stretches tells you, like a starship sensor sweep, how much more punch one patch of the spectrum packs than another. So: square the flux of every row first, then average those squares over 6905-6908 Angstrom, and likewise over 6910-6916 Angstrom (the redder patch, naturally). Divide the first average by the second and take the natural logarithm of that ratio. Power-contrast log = -0.04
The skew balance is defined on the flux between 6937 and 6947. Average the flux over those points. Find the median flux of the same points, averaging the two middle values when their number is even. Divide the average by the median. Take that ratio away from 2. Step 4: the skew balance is 1.000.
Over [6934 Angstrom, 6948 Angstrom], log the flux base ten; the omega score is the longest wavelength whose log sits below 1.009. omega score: 6945.91 Angstrom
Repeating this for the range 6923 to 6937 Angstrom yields 6926.75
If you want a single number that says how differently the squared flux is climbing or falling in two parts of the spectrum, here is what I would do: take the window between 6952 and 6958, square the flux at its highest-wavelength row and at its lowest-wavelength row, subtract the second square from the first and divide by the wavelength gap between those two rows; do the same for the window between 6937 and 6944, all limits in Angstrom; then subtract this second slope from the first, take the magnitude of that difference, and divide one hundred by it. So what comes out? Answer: 16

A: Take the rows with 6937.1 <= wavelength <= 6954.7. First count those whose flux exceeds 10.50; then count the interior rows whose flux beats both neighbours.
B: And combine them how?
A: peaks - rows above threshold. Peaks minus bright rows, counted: -8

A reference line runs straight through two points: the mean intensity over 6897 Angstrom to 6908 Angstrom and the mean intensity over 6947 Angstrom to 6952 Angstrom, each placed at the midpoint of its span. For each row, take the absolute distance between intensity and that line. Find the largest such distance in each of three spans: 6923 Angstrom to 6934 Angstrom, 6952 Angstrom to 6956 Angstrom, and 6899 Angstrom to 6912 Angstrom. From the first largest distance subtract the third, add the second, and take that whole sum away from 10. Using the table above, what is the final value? 9.50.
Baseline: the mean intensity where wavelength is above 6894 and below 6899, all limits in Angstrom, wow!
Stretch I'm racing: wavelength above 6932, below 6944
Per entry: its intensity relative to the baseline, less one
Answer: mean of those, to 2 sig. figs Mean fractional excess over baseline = 0.071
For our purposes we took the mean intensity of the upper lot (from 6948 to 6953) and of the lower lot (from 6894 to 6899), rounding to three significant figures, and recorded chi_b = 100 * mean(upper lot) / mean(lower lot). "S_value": 110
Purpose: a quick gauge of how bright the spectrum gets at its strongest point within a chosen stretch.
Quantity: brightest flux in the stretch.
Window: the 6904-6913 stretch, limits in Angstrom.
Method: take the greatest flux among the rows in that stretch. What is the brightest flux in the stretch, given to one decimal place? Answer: 11.0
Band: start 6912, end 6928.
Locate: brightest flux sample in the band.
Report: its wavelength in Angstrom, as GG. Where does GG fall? 6914.00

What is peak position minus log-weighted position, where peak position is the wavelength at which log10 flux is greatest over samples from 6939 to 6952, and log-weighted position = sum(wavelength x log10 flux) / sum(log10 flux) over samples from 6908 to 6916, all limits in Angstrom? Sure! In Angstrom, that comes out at 30.3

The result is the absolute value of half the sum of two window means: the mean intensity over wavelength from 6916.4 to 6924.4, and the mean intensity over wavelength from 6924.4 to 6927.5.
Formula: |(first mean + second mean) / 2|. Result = 10.2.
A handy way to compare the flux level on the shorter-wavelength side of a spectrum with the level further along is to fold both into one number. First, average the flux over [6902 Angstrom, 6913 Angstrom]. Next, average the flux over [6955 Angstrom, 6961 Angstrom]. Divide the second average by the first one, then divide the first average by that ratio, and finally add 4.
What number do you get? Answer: 13.8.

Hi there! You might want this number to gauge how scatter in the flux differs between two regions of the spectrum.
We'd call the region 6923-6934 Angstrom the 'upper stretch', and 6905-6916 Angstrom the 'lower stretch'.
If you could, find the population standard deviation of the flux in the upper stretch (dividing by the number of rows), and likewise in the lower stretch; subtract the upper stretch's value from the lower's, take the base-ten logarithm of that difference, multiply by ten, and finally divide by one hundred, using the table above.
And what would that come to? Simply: -0.13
